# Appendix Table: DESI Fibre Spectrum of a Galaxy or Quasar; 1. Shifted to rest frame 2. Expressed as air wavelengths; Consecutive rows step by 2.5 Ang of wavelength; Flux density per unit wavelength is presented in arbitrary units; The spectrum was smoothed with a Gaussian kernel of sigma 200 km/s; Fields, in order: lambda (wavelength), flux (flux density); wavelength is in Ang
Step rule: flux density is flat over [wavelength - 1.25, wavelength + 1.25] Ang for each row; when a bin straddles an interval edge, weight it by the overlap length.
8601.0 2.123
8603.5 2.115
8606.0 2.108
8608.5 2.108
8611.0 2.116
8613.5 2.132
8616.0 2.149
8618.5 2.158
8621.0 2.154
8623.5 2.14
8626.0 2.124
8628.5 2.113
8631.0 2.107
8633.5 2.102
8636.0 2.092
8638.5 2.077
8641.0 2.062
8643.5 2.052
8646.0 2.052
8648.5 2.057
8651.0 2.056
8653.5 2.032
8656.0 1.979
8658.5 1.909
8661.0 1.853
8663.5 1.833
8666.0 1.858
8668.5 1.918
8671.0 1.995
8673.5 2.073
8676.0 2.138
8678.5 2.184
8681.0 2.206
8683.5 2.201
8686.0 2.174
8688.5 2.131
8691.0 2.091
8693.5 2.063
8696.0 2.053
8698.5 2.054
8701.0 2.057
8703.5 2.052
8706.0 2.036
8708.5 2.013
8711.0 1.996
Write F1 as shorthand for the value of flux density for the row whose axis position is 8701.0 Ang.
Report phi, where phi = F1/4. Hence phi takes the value 0.514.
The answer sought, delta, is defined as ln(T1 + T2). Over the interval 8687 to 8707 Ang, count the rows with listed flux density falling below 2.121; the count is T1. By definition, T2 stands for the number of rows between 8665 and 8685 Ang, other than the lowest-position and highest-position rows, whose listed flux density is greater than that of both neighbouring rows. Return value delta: 2.1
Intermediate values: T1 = 7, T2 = 1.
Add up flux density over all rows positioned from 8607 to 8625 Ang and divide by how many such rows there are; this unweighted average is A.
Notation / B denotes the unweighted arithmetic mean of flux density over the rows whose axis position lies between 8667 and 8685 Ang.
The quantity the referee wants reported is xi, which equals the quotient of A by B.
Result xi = 1.02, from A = 2.14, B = 2.10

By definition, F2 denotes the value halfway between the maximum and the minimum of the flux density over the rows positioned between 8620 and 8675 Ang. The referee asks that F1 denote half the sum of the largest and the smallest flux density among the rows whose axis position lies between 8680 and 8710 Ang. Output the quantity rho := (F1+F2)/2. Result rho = 2.05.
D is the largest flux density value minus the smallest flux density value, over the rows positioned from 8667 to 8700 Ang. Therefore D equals 0.29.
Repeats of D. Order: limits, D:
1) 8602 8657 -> 0.18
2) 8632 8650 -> 0.05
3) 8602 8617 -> 0.04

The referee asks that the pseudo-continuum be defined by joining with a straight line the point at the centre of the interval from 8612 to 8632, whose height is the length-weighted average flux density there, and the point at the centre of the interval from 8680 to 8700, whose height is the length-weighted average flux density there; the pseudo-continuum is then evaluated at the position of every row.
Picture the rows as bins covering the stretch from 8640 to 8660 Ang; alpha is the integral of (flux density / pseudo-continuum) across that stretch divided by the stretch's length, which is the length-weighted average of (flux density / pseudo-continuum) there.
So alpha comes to 0.950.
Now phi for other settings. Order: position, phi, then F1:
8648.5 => 0.514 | 2.057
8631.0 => 0.527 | 2.107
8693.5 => 0.516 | 2.063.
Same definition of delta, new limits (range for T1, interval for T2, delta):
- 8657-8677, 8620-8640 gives 1.9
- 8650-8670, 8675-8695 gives 2.2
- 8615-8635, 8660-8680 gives 1.1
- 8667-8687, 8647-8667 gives 1.1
